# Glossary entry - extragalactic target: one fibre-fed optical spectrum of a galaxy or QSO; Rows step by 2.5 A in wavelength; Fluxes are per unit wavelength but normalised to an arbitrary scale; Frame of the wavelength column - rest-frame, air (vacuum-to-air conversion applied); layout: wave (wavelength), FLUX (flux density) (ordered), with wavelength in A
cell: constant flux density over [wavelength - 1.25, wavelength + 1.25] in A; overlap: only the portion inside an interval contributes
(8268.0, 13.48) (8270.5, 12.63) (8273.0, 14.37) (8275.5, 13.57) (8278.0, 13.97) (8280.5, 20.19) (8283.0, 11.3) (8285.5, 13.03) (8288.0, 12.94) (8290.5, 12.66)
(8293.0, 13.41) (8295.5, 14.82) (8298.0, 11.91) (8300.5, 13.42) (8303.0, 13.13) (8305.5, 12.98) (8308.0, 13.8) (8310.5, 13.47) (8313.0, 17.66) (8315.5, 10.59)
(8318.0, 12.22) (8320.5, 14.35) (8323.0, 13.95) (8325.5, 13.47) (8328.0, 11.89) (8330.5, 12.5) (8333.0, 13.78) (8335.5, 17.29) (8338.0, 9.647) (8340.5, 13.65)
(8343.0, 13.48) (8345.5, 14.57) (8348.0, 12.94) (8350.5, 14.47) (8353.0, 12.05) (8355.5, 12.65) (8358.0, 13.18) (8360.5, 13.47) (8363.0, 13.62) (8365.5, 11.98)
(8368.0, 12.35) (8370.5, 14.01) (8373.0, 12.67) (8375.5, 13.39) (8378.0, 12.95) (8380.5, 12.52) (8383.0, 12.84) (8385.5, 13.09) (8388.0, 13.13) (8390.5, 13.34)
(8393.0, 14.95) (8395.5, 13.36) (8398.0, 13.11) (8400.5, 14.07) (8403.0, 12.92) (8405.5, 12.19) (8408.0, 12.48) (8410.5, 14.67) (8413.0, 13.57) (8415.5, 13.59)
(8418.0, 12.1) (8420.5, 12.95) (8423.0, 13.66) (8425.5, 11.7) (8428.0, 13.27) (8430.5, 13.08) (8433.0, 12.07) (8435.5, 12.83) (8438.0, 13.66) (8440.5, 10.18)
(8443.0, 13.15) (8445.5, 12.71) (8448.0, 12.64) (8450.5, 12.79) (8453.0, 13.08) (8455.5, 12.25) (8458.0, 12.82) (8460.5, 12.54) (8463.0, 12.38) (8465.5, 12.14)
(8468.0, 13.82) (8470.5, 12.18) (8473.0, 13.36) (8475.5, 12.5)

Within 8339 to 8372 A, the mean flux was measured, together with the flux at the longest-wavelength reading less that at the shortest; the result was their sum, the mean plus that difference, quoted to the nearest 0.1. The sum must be 13.6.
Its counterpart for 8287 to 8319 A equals 12.6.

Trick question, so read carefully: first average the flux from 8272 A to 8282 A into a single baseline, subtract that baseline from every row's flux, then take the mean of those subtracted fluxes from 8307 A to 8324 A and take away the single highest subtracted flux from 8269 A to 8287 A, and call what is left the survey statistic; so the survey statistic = -6.5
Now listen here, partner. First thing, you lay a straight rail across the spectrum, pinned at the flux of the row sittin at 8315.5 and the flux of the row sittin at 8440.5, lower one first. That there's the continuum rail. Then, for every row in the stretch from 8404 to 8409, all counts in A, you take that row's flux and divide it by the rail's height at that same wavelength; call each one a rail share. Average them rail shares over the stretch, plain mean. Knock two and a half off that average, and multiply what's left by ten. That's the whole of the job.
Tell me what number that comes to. -13.0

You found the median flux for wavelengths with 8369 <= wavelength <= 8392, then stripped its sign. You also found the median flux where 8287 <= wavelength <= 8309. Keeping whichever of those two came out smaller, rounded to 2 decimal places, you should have 13.09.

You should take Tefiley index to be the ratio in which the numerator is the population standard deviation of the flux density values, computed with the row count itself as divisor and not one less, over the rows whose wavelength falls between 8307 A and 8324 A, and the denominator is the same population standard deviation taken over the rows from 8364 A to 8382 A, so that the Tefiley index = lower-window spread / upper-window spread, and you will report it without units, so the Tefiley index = 3.2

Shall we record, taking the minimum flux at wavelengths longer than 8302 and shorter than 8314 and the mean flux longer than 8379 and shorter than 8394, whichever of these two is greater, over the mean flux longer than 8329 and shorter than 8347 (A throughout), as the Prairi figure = 0.982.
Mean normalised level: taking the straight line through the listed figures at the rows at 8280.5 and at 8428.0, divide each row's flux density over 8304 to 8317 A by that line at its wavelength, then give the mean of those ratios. 0.73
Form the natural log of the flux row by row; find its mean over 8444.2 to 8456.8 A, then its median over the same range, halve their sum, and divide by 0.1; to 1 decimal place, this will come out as 25.4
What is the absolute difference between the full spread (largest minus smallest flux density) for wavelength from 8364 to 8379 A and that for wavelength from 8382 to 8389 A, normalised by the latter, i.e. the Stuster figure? 6.0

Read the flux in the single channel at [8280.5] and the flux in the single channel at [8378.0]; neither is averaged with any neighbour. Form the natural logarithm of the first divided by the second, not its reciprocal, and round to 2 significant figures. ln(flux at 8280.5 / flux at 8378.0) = 0.44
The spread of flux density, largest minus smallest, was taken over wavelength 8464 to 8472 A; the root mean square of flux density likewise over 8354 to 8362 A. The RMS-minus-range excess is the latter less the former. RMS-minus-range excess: 11.4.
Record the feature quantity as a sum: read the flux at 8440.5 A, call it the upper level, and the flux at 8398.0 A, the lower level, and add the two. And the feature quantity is 23.3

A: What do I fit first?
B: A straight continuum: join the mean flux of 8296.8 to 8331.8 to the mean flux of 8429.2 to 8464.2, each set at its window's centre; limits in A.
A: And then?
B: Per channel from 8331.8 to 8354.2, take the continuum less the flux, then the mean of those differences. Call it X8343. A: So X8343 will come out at -0.45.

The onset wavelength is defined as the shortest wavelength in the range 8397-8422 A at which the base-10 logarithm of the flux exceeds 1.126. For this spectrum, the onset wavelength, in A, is 8400.5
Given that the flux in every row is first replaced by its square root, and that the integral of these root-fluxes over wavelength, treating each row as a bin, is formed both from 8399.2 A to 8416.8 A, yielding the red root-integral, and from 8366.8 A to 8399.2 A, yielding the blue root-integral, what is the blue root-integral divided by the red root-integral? 1.8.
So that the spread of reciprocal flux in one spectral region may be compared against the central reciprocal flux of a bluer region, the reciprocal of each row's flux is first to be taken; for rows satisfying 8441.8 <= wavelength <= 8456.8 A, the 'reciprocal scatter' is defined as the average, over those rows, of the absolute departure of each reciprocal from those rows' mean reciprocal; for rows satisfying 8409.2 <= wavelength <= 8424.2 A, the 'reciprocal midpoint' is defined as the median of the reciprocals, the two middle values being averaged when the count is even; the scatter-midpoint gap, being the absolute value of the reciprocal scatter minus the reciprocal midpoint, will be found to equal 0.0722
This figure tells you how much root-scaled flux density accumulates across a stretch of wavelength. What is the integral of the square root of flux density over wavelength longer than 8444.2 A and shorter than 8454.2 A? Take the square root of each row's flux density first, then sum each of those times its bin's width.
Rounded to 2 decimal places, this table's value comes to 35.78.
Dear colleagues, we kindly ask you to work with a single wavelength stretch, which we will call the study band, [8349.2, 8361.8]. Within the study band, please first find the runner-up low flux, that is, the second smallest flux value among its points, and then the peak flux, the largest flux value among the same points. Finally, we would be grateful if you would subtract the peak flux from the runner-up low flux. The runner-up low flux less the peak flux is -1.8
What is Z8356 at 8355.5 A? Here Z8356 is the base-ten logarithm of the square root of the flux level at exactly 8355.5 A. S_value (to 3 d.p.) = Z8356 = 0.551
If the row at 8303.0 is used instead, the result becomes 0.559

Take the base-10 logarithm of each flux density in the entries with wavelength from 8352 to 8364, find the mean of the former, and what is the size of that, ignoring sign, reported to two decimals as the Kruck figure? 1.11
